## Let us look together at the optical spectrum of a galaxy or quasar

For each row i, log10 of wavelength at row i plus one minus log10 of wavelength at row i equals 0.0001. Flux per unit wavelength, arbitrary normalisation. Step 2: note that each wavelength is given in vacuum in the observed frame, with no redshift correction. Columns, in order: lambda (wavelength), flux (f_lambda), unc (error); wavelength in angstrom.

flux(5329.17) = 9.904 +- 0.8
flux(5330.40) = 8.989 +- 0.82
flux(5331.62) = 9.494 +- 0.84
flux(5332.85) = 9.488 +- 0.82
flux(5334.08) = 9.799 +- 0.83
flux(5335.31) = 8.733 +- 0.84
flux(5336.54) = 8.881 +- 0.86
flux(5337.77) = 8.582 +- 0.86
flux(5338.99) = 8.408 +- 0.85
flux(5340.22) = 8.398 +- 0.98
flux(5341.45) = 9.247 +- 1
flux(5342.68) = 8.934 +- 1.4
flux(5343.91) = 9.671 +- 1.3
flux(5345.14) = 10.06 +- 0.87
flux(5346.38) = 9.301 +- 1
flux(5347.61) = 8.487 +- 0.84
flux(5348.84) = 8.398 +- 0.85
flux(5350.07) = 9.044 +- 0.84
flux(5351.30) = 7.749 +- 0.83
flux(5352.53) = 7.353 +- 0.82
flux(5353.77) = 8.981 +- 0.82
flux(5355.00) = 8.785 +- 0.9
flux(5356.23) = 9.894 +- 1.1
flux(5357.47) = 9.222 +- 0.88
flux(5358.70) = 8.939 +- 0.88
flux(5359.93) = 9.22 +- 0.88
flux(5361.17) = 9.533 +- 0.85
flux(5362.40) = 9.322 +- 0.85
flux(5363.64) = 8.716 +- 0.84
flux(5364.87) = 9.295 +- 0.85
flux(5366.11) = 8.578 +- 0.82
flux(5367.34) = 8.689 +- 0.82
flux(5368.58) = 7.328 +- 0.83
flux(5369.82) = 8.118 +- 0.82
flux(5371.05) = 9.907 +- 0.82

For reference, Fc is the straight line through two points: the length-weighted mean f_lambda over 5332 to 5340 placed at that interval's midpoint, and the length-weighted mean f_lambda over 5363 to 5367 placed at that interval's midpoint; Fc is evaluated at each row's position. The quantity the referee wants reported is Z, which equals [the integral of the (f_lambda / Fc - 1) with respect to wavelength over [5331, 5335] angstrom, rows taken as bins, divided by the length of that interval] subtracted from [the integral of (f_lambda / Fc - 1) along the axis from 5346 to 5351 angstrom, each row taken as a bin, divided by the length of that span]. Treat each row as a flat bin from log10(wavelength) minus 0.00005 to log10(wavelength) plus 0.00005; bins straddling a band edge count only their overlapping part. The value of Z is -0.08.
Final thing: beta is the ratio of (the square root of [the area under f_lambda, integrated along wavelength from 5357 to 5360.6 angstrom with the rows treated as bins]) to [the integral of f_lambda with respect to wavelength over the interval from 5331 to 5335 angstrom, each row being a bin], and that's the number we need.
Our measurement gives 0.150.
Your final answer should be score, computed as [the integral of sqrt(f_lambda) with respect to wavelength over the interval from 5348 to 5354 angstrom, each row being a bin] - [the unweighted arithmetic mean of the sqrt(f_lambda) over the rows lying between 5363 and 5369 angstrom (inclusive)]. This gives 14.32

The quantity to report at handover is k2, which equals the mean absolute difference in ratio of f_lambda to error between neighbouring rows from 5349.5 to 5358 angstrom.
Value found 1.2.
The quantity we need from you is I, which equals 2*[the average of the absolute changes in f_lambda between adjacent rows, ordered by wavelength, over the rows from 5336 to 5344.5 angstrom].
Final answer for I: 0.79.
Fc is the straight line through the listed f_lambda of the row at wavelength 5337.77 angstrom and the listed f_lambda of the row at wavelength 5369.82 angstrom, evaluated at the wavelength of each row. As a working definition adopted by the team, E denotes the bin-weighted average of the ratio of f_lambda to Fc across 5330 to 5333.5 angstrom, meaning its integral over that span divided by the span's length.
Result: 1.08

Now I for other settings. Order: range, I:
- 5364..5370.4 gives 1.49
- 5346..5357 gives 1.54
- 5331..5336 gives 0.92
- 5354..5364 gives 0.99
